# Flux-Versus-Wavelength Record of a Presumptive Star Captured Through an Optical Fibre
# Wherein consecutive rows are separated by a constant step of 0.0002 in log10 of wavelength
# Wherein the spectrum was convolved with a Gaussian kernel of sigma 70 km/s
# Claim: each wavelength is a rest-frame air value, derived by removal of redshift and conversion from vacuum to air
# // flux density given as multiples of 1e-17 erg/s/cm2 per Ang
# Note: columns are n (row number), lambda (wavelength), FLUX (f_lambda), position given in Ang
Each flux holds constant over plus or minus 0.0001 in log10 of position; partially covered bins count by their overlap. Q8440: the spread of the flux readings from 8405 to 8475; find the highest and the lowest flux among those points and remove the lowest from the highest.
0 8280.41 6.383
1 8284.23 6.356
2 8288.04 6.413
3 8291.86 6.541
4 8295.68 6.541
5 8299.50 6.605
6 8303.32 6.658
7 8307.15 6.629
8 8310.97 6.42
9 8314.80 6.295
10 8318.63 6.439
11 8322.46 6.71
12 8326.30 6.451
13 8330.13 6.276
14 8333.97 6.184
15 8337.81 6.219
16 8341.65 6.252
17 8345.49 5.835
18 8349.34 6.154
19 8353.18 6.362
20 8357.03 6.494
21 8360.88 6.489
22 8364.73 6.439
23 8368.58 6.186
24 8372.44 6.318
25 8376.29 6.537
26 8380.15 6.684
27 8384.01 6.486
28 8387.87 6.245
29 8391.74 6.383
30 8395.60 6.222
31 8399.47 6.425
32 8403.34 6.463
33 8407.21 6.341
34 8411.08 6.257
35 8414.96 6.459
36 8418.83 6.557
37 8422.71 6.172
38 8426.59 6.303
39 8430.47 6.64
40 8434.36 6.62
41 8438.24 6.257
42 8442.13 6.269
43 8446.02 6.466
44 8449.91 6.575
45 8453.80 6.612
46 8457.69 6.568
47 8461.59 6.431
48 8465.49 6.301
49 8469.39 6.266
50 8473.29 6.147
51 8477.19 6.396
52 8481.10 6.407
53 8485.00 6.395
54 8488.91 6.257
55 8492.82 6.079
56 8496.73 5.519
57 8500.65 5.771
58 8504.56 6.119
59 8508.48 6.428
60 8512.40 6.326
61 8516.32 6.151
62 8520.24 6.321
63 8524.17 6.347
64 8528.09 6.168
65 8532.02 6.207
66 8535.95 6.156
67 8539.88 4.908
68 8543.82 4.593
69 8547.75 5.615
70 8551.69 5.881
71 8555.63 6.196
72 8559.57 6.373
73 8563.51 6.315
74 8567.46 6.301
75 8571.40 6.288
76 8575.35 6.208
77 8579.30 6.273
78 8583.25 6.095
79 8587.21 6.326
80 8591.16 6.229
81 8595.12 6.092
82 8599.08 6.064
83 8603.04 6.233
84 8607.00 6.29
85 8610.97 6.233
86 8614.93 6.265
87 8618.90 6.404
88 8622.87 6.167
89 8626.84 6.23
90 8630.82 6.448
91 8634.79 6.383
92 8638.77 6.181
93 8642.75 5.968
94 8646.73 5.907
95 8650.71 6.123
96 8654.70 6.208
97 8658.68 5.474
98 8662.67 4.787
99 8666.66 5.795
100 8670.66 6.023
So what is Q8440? 0.49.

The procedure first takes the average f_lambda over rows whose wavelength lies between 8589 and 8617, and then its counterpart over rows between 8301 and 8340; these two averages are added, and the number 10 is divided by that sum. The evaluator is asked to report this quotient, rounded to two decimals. 0.79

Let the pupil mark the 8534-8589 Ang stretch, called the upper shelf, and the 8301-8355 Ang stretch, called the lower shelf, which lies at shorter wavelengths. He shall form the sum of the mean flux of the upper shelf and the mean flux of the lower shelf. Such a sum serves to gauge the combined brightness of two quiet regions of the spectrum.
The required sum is 12.3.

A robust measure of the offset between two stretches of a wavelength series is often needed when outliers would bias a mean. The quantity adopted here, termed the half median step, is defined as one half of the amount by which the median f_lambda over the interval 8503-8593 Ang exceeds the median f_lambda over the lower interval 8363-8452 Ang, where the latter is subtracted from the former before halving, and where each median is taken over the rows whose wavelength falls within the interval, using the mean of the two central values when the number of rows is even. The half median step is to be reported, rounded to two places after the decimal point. -0.11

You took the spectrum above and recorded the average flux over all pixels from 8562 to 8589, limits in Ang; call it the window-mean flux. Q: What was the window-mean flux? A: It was 6.26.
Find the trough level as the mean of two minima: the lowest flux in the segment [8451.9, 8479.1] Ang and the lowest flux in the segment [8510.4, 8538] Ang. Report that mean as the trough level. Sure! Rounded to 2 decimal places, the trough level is 6.15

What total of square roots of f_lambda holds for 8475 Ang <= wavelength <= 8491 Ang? 10.1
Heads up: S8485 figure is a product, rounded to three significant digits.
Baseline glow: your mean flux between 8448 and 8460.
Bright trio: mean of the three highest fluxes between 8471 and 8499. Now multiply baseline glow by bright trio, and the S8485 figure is 42.1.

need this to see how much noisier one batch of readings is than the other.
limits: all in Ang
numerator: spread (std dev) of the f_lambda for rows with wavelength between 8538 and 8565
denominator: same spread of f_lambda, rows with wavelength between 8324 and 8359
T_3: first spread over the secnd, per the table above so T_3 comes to 3.6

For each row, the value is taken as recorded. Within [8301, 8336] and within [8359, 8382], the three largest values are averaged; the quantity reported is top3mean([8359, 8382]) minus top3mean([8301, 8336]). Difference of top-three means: -0.096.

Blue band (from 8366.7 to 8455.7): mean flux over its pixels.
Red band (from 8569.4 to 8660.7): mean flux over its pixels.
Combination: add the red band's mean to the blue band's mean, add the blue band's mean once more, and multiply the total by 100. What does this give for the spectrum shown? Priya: 1900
